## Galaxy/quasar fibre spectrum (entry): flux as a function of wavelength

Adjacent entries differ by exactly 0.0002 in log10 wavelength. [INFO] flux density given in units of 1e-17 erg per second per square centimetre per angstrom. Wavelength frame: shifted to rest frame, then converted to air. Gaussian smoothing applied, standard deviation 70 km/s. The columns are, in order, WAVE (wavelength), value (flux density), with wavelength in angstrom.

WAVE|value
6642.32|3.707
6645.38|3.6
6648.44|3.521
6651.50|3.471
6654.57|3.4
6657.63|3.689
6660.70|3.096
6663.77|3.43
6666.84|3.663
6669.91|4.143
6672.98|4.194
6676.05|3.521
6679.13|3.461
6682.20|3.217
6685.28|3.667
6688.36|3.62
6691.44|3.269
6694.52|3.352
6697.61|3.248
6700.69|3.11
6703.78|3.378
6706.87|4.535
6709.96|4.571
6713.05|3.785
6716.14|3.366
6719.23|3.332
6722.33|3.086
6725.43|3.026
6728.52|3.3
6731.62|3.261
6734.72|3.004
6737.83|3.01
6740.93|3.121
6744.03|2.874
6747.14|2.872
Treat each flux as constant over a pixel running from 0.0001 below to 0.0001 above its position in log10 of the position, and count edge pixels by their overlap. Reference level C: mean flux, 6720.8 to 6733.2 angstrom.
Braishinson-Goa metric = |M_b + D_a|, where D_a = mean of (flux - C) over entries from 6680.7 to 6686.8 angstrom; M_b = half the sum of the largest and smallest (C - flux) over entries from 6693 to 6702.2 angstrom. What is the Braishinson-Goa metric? 0.21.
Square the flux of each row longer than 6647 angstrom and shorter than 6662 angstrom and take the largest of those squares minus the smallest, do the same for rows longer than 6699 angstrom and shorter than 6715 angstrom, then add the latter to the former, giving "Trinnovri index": 15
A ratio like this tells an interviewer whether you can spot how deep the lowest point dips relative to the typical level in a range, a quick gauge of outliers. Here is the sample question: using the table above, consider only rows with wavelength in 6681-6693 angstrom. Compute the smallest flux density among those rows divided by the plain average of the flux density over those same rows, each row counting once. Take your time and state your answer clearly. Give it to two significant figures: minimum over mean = 0.93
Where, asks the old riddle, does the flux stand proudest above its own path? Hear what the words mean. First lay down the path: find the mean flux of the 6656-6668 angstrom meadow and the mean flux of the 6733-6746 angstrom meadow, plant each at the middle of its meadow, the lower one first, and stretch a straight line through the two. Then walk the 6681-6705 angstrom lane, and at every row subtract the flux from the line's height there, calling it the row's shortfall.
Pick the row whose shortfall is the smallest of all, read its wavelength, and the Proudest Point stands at 6685.28 angstrom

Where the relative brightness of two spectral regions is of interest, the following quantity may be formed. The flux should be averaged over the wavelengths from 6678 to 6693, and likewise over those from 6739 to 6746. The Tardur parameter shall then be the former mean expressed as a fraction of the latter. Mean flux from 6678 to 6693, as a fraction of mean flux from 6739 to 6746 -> 1.15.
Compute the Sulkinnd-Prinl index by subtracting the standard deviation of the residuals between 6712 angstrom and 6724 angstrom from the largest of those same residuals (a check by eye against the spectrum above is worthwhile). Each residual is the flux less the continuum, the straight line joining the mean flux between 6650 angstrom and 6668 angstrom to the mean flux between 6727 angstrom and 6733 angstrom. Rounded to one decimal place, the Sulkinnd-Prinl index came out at 0.2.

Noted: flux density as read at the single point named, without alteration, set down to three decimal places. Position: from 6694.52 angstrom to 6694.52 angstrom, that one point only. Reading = 3.352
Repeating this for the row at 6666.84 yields 3.663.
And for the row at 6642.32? 3.707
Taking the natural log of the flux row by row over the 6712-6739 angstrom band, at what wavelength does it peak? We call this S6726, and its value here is 6713.05 angstrom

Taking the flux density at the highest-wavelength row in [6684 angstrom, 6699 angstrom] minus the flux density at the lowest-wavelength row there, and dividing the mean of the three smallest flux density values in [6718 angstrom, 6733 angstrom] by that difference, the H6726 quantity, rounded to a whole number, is -7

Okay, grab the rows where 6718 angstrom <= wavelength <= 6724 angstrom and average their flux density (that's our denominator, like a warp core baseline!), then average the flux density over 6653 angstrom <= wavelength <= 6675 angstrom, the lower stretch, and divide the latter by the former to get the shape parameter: 1.14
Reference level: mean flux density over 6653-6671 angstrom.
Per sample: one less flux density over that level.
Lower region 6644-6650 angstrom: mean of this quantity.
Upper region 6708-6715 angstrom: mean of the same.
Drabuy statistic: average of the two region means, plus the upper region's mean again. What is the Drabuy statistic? -0.25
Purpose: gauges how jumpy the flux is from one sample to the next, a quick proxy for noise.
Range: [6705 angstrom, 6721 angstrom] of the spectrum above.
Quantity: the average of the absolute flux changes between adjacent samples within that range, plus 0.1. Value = 0.419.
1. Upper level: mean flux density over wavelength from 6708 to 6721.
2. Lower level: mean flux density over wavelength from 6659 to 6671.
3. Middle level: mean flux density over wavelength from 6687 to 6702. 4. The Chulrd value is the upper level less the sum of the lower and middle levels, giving -3.1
